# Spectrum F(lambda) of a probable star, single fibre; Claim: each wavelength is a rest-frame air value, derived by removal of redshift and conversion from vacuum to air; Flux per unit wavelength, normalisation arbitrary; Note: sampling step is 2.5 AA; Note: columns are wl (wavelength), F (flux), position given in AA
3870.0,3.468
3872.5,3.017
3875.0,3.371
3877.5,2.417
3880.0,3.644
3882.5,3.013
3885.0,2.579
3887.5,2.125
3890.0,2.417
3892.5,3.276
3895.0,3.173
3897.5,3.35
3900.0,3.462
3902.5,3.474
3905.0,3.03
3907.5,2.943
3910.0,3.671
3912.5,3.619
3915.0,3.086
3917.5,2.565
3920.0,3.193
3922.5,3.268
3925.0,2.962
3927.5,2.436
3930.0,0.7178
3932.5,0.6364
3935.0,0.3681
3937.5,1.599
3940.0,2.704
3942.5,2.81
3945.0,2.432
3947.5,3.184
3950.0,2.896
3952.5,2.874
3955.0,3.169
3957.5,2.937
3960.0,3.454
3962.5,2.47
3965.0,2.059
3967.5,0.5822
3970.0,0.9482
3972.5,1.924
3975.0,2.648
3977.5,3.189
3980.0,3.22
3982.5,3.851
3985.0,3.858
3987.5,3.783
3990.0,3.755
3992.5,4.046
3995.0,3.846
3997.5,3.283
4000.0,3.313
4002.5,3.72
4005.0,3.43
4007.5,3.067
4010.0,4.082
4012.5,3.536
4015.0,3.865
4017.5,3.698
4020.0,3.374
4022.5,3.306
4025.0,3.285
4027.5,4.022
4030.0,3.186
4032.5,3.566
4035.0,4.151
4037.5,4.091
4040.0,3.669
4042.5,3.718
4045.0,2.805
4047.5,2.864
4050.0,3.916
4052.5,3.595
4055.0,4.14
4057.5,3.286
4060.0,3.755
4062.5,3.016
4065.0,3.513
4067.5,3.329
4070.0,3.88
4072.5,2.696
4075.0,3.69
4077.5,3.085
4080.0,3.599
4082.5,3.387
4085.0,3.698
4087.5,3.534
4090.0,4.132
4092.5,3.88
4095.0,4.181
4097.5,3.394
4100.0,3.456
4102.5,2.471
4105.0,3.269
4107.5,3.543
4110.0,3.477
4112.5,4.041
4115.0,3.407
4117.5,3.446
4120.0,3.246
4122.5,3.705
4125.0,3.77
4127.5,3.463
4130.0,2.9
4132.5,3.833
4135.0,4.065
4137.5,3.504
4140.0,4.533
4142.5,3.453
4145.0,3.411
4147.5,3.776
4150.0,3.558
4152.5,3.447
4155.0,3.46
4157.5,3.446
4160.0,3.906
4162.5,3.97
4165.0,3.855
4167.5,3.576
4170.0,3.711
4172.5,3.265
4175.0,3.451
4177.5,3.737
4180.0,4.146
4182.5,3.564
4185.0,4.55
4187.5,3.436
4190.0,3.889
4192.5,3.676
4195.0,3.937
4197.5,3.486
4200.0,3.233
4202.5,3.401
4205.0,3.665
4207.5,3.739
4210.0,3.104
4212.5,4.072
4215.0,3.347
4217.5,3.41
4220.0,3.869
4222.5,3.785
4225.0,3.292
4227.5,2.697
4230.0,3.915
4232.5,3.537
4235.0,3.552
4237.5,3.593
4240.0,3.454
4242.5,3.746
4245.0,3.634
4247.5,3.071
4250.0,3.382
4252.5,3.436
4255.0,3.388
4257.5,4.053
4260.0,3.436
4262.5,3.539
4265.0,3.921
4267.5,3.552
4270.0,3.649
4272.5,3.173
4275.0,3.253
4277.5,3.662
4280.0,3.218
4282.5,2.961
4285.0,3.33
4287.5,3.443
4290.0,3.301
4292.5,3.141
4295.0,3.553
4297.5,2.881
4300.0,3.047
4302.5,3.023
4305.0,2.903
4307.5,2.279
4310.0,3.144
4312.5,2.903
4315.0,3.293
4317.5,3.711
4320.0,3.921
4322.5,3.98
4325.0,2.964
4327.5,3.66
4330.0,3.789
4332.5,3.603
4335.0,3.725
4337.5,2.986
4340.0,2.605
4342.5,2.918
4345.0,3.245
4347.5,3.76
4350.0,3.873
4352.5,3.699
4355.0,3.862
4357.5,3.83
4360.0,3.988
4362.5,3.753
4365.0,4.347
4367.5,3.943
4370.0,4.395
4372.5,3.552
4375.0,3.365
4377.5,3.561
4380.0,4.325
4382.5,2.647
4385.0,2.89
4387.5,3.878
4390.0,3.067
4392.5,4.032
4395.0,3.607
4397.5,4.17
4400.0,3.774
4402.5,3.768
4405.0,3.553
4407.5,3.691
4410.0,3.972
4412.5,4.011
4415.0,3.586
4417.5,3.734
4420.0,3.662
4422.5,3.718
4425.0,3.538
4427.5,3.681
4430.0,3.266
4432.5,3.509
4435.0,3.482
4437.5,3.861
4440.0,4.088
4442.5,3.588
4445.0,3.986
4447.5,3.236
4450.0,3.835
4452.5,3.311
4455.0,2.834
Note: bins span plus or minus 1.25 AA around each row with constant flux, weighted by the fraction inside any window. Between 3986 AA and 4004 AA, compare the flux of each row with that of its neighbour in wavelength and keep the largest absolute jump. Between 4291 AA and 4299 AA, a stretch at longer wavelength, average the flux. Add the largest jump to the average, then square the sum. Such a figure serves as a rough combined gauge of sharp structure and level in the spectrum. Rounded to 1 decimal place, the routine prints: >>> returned 14.1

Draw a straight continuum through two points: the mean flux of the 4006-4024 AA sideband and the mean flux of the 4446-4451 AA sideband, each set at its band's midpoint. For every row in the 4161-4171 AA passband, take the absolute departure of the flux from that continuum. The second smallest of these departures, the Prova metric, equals 0.16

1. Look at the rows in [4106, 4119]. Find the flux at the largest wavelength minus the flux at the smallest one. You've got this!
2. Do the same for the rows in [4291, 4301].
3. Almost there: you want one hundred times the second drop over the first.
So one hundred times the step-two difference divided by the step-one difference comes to 97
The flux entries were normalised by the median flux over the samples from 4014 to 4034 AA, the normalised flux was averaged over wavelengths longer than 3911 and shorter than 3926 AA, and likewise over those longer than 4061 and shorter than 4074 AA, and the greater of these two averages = 0.95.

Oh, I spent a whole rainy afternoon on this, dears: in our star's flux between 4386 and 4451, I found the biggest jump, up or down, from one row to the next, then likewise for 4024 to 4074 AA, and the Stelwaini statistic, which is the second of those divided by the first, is 1.2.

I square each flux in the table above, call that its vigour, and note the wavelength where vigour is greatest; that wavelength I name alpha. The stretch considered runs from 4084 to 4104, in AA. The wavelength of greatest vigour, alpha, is 4095.0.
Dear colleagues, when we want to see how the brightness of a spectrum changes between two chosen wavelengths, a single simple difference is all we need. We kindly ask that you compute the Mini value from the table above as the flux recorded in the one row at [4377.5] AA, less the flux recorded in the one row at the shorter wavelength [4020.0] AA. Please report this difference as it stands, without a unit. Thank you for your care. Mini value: 0.19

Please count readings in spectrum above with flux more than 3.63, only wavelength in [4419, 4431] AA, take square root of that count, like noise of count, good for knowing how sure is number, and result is 1.7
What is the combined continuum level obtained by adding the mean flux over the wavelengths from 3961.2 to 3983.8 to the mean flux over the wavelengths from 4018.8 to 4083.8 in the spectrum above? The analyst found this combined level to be 5.82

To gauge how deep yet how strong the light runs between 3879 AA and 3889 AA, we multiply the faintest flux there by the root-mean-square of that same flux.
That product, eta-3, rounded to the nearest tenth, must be 6.2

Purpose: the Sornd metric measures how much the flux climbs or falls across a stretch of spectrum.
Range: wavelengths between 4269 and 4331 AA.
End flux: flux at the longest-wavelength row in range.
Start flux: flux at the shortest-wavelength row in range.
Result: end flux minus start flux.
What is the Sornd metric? 0.14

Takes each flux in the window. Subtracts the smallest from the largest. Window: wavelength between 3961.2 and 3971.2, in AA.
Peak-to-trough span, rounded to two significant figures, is 1.9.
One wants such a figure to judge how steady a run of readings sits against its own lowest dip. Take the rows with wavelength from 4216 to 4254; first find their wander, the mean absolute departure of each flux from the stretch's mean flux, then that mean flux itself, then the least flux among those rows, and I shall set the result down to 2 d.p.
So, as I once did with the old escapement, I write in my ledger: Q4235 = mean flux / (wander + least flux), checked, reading 1.19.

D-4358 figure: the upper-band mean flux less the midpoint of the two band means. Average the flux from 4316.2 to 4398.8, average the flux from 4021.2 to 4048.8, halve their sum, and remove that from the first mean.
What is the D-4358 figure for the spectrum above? 0.055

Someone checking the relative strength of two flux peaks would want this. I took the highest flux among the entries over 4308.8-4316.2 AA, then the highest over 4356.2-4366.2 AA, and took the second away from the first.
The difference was -1.05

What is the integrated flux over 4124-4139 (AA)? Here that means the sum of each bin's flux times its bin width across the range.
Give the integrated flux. 54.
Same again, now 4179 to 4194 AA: 58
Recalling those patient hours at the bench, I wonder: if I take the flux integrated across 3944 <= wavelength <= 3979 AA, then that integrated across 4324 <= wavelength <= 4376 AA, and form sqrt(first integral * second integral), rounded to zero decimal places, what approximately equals 128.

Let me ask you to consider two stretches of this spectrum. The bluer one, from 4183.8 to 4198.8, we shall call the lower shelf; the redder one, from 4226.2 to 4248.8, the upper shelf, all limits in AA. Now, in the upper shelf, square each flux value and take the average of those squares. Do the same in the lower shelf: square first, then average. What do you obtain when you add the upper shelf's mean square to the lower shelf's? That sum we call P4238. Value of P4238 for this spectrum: 27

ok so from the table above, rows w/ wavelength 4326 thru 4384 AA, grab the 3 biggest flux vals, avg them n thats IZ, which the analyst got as 4.4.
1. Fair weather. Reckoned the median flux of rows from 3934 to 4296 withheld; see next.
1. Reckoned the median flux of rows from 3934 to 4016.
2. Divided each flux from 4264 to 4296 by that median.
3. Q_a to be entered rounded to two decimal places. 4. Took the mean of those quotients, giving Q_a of 1.07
